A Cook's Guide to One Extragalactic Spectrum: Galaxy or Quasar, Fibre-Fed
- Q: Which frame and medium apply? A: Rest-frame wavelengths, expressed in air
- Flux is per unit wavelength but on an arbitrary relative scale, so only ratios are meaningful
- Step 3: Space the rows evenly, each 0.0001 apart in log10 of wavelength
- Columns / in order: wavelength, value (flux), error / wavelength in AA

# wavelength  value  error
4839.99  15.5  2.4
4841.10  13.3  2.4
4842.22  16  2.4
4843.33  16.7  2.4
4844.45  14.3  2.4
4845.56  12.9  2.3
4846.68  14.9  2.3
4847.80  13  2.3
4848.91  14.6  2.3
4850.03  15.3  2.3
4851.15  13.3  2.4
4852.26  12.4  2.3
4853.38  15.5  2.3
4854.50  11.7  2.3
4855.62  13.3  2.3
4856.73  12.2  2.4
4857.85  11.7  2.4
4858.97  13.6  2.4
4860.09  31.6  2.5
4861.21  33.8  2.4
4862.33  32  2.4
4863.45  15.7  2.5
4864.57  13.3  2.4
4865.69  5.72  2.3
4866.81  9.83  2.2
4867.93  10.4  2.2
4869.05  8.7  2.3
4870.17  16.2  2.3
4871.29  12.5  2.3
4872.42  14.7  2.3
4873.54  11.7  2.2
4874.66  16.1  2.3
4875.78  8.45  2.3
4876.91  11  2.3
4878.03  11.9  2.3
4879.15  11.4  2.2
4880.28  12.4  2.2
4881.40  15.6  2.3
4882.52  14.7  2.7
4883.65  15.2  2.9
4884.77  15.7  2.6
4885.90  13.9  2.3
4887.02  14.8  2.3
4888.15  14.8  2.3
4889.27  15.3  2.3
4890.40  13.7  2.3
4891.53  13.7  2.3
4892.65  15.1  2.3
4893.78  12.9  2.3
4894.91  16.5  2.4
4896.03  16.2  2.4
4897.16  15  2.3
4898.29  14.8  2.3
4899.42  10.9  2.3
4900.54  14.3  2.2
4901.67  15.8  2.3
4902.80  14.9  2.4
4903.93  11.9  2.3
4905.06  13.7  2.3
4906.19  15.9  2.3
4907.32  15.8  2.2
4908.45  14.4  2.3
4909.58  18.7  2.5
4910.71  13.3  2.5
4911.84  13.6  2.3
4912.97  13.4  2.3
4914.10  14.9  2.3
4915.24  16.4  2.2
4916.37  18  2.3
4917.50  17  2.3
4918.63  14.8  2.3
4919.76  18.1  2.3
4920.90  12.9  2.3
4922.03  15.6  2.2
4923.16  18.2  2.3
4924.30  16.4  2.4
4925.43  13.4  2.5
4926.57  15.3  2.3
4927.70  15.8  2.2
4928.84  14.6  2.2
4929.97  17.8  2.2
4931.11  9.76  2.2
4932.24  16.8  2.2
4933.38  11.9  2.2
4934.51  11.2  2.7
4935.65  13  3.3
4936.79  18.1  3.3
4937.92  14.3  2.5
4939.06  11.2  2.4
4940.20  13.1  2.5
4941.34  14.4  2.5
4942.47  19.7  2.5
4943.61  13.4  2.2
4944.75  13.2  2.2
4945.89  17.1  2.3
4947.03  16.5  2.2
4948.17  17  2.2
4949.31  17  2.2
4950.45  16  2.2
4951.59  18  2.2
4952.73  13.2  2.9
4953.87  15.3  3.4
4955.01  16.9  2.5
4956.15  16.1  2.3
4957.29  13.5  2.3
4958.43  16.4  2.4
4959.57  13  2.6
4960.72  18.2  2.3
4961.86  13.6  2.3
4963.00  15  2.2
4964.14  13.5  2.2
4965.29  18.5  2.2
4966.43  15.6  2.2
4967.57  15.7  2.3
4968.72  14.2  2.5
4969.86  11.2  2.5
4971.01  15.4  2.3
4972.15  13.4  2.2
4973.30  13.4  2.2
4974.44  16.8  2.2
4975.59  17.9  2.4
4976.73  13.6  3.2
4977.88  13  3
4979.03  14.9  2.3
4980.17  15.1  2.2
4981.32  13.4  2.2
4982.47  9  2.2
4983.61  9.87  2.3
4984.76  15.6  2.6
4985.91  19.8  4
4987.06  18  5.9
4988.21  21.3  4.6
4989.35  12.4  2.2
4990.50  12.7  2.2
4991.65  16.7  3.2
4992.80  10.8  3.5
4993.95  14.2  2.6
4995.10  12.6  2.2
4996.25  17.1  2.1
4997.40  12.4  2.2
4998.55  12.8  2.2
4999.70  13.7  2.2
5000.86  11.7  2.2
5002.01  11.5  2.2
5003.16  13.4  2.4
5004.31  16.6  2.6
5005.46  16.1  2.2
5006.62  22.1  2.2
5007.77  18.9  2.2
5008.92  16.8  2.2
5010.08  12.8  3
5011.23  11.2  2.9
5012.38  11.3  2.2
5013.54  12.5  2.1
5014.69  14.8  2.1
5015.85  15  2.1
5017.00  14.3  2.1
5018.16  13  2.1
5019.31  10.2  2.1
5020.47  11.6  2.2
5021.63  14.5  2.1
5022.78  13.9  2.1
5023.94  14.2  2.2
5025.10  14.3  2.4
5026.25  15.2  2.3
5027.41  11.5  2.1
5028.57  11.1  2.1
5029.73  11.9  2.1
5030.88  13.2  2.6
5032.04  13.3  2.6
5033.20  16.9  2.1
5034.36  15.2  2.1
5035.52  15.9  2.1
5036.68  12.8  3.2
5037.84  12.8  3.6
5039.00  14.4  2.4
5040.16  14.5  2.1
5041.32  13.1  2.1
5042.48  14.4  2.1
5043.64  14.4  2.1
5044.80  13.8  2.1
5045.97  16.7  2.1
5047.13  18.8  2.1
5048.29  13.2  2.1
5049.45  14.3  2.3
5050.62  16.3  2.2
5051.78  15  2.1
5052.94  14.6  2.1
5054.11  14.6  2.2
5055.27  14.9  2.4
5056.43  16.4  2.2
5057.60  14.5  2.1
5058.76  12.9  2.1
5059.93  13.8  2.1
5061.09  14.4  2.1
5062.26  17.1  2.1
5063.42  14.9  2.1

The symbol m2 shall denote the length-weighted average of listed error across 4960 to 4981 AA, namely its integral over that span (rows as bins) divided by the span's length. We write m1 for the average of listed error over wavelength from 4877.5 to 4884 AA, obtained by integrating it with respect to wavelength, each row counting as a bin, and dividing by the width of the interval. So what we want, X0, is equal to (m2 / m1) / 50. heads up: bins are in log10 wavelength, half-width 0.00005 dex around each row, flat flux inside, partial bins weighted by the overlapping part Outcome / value 0.0196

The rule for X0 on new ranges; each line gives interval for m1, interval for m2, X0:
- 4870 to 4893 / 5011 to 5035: 0.0188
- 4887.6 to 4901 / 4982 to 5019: 0.0224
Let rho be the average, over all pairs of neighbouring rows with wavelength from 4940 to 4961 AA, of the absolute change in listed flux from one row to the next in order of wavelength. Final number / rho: 2.47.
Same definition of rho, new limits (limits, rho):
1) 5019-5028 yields 1.41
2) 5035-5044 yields 1.07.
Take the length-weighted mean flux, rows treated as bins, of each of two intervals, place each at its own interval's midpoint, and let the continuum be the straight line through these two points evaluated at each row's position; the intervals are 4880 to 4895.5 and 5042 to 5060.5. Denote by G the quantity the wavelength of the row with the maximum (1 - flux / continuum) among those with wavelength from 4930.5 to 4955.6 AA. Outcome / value 4931.11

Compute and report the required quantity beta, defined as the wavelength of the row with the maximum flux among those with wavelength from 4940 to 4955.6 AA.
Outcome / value 4942.47 AA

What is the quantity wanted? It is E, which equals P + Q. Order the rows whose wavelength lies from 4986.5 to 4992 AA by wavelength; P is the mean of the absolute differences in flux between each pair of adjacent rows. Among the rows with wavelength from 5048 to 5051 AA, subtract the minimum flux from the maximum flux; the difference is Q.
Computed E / 7.2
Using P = 4.1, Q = 3.1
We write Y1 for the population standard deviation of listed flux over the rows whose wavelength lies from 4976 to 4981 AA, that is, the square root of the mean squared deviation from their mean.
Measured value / 0.9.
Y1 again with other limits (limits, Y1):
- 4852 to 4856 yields 1.4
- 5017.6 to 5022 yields 1.6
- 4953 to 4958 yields 1.3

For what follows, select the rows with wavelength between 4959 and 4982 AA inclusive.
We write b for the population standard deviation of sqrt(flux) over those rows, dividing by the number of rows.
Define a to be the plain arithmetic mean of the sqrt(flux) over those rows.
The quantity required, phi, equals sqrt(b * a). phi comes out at 0.97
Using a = 3.84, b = 0.24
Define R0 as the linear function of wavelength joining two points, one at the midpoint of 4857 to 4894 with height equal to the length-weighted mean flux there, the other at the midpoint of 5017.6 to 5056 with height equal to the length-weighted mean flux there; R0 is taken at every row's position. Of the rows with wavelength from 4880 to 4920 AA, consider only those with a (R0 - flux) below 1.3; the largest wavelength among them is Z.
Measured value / 4919.76 AA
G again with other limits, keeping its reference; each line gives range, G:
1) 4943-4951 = 4944.75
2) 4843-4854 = 4852.26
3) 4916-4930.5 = 4920.90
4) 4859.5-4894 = 4865.69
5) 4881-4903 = 4899.42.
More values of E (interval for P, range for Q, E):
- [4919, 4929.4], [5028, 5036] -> 8.2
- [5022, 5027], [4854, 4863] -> 22.5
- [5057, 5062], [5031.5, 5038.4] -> 5.1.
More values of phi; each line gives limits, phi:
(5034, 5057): 0.84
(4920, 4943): 1.14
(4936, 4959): 1.03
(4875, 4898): 1.02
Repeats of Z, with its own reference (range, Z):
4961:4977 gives 4976.73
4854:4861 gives 4860.09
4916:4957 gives 4956.15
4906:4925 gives 4924.30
